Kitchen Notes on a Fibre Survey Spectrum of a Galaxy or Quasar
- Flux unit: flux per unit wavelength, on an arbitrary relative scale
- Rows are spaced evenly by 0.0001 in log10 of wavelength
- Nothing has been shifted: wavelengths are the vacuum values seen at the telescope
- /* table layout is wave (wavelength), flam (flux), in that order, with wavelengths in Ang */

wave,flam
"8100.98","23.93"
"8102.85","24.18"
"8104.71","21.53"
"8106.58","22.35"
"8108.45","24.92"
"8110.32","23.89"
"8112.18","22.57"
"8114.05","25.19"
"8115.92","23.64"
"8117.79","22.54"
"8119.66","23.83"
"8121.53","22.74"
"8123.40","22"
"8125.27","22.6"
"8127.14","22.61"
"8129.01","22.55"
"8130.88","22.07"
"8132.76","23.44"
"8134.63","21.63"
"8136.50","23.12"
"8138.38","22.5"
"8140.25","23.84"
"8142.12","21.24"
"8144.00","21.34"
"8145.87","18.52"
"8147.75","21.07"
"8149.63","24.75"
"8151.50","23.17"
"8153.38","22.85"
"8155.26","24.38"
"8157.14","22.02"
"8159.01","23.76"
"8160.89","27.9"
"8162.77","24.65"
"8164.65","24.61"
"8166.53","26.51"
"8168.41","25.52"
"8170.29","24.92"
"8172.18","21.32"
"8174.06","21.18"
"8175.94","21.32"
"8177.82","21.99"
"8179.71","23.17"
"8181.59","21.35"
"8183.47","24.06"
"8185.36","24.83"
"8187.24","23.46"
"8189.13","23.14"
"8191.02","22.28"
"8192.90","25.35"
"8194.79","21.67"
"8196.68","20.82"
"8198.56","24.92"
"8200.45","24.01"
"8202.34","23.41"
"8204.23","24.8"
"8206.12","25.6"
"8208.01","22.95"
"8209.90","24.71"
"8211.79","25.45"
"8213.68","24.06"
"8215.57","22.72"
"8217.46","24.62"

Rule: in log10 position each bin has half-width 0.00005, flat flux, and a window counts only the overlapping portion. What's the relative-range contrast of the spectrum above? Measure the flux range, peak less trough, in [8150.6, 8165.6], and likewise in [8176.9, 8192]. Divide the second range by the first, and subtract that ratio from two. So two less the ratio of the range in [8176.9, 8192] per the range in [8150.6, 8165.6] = 1.4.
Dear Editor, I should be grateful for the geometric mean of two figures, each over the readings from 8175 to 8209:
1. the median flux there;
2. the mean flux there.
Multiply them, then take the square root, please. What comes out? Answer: 23.3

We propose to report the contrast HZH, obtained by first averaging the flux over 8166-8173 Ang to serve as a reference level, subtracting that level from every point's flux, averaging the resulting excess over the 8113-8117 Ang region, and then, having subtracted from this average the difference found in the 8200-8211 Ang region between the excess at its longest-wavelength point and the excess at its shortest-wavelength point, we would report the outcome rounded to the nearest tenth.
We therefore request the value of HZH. -0.9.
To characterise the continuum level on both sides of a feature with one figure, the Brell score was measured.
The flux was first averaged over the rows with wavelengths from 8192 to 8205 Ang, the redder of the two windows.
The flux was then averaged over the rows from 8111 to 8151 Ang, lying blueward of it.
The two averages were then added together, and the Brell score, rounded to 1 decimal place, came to 46.1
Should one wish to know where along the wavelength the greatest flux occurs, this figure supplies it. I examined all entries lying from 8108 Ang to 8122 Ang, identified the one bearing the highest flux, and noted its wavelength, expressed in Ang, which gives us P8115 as 8114.05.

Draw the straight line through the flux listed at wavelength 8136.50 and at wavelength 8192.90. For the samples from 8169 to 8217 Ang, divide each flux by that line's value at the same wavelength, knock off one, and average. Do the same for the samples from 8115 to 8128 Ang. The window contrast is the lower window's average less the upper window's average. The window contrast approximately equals 0.09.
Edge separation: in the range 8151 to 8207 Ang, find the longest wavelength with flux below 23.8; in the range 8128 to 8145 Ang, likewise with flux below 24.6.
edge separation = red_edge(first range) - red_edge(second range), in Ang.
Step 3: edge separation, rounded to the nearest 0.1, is 58.3 Ang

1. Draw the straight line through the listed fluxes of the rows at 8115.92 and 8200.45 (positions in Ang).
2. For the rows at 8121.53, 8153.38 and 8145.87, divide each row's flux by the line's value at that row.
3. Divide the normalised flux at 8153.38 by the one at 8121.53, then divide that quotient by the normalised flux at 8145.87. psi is 1.28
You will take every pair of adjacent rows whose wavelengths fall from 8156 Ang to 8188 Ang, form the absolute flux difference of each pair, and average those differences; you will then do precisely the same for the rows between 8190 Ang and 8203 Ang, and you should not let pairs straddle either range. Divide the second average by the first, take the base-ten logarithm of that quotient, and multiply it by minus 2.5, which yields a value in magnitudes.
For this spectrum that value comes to -0.37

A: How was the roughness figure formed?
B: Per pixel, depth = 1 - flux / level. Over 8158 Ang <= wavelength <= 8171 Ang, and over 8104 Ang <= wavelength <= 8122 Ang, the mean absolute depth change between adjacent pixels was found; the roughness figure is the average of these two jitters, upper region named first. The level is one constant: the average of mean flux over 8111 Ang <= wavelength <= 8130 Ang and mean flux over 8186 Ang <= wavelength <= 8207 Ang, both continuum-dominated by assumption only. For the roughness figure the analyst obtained 0.071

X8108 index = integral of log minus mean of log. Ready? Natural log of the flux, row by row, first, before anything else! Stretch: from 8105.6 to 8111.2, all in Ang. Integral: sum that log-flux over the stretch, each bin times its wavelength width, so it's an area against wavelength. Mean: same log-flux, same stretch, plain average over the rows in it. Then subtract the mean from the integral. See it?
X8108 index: 15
